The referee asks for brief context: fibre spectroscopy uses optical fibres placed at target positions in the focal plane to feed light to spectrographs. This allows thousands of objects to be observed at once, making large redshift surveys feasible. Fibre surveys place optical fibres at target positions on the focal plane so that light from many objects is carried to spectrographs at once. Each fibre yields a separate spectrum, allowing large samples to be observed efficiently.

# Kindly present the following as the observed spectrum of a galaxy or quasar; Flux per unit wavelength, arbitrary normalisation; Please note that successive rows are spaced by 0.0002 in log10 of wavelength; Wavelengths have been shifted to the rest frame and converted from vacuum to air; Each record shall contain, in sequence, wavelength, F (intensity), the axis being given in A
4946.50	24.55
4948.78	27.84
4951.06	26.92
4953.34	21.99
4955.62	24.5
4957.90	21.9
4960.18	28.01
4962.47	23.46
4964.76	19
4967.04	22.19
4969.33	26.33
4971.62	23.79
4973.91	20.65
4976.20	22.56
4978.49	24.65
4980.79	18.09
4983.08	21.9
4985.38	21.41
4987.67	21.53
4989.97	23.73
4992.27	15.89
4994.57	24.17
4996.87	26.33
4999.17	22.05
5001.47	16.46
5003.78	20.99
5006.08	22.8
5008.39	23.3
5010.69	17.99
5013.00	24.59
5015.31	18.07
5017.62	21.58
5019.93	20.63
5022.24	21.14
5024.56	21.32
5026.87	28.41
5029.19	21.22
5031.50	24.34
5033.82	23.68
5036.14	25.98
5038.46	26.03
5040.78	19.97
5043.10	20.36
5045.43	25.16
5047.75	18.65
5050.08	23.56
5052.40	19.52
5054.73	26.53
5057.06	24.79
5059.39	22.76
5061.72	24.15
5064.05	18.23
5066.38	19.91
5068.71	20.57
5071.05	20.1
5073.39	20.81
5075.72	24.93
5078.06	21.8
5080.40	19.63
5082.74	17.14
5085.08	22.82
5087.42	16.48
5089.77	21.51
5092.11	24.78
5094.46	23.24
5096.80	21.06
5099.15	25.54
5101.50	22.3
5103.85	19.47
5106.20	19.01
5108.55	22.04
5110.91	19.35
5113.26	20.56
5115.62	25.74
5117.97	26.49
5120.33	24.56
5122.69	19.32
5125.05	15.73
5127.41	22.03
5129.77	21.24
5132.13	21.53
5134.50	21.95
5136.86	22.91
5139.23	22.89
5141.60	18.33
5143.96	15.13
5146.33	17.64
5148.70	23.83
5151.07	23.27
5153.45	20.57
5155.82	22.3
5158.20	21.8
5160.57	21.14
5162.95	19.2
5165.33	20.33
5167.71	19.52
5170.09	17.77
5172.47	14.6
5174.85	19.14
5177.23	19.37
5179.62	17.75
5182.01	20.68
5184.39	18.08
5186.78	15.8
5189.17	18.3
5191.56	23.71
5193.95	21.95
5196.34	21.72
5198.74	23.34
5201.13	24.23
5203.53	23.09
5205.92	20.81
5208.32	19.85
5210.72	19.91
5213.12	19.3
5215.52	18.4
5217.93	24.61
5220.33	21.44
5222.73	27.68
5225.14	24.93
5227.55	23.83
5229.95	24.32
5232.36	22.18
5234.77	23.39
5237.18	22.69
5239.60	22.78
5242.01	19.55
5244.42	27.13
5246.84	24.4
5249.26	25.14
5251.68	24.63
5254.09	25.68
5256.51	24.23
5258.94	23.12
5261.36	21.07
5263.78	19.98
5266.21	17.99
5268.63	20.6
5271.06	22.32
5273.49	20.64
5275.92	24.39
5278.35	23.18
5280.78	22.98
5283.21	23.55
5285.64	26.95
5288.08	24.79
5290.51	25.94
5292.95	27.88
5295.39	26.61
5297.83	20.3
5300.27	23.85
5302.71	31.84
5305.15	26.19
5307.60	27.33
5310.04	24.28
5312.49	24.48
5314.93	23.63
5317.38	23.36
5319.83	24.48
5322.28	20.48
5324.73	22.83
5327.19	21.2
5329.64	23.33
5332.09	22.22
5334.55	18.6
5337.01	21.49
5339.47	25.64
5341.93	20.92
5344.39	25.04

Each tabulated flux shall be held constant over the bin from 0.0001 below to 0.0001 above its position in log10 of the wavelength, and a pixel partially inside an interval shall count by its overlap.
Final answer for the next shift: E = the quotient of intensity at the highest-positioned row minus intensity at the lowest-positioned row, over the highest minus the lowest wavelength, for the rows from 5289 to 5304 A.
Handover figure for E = 0.48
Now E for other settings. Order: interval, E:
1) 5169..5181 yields 0.00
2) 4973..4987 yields 0.07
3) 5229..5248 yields 0.00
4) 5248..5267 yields -0.42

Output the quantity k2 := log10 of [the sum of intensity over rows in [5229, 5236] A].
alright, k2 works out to 1.84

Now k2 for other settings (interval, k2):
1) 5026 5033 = 1.87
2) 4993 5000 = 1.86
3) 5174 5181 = 1.75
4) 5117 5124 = 1.85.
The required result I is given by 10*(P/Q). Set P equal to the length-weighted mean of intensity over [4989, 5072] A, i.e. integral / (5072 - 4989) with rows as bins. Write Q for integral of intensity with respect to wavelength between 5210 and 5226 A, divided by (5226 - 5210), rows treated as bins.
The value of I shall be 9.9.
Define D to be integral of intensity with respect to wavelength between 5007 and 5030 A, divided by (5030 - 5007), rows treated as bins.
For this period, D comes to 21.8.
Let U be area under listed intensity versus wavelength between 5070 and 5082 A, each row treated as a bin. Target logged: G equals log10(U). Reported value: 2.408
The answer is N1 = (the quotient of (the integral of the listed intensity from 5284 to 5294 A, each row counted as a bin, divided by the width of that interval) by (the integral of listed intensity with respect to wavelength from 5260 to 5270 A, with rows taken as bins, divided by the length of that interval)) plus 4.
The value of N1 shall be 5.31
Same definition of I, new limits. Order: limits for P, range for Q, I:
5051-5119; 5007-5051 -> 9.7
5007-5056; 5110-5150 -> 10.6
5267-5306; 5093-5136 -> 11.2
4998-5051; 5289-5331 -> 9.0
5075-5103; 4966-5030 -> 9.9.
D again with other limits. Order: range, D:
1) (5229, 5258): 23.8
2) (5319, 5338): 21.8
